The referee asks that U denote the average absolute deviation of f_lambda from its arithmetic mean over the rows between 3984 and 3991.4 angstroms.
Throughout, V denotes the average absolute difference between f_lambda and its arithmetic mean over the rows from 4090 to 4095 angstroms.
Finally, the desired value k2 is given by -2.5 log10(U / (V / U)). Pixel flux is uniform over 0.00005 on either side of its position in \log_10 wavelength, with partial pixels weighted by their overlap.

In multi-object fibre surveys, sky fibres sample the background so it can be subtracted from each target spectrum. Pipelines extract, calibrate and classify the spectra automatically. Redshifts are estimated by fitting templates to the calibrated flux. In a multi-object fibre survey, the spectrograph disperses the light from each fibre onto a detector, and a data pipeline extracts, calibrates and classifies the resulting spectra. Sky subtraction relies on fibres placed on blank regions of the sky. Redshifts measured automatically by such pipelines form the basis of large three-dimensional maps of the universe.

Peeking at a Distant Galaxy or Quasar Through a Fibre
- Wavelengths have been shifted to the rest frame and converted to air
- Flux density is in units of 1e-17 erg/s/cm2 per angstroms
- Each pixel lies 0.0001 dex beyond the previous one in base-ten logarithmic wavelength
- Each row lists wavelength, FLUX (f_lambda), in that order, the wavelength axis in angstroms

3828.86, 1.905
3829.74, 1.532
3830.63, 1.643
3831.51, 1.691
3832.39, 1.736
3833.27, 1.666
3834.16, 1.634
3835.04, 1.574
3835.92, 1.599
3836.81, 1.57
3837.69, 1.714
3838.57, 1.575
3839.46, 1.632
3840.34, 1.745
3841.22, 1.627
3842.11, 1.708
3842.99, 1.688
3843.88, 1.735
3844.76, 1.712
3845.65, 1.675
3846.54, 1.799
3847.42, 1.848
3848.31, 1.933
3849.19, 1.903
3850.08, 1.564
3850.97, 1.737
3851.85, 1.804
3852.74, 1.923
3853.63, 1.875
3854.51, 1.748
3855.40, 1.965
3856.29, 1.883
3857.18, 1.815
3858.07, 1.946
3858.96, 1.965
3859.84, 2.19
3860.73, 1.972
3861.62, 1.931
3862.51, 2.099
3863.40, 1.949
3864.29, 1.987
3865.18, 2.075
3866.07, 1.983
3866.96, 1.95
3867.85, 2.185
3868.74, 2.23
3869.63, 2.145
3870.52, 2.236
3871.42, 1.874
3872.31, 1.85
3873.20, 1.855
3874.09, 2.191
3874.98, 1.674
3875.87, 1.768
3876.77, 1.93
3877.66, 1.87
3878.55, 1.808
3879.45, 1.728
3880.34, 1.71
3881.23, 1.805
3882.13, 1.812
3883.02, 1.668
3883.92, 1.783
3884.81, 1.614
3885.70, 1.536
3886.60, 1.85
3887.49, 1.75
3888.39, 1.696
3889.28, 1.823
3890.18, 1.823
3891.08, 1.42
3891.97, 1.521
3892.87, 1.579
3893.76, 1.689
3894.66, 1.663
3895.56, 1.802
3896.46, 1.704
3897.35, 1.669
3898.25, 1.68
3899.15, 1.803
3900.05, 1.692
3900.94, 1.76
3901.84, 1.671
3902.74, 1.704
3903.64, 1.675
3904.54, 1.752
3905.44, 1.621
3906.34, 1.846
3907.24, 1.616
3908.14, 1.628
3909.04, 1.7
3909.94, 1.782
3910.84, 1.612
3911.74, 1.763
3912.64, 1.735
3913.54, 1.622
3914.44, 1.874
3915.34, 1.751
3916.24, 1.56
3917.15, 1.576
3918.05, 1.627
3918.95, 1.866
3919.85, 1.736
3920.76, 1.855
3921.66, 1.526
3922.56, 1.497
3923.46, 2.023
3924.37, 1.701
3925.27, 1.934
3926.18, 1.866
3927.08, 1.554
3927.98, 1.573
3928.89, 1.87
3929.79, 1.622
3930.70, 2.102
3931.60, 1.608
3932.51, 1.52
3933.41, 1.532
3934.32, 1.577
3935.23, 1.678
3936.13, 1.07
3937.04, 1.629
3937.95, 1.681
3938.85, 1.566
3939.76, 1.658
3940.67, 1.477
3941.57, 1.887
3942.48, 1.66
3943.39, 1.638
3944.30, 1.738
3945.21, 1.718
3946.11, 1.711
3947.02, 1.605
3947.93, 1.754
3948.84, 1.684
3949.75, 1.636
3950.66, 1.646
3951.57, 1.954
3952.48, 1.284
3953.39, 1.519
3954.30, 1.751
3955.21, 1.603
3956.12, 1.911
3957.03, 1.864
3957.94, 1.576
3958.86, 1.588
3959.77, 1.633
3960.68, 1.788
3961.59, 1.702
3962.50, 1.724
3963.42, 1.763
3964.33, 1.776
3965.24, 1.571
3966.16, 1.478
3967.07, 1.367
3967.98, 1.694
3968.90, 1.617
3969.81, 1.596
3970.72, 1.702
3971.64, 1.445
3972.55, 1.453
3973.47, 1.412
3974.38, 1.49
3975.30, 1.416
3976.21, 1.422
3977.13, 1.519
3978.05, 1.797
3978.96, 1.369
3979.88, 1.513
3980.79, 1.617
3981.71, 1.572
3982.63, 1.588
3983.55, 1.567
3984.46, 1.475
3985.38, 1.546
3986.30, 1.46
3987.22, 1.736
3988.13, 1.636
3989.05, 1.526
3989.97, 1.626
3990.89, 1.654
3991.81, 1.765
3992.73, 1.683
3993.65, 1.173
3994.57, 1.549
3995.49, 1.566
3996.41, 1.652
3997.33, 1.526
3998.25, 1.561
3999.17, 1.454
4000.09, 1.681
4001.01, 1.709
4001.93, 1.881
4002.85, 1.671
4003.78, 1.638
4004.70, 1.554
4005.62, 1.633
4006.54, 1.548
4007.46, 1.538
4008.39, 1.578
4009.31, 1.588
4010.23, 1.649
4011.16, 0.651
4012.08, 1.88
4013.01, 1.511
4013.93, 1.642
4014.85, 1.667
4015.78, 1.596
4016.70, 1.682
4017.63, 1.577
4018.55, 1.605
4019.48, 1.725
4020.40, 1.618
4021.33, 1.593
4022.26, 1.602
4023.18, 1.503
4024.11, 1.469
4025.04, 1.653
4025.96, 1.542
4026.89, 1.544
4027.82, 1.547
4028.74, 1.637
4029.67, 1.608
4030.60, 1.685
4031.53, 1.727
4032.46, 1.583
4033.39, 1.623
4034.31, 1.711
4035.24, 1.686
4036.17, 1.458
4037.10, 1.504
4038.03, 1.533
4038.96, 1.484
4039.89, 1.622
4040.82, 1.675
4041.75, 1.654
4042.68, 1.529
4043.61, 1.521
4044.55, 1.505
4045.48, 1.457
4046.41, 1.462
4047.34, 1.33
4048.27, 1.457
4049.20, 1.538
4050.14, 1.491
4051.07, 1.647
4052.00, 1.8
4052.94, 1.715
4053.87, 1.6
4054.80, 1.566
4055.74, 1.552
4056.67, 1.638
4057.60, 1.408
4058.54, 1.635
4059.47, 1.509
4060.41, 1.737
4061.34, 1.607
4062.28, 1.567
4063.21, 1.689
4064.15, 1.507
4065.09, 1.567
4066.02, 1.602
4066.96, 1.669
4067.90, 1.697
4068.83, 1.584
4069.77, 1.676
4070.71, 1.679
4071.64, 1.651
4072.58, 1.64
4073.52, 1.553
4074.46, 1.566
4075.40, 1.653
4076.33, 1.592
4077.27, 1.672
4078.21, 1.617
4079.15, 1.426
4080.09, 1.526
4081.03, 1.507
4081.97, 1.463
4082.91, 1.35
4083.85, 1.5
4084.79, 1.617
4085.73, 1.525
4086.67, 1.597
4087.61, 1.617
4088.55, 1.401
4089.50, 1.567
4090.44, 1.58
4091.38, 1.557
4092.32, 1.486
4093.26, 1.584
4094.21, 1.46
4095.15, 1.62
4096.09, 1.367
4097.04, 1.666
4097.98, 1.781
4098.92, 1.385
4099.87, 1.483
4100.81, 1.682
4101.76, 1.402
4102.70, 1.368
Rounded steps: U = 0.08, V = 0.048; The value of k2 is 2.2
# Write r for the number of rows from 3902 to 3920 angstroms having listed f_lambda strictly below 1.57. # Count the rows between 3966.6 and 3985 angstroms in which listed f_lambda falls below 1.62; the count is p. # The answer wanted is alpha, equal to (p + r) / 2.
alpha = 9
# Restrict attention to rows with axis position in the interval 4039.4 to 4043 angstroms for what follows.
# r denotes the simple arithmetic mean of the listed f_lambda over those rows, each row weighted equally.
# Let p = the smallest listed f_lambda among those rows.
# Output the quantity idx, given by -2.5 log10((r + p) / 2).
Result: -0.49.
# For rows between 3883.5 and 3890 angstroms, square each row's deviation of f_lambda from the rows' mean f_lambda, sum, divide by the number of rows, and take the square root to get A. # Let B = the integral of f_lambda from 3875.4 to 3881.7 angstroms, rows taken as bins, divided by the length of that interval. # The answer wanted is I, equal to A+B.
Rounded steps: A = 0.11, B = 1.80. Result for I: 1.91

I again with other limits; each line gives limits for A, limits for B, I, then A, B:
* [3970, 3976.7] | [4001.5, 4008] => 1.73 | 0.10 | 1.63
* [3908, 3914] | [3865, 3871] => 2.18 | 0.07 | 2.11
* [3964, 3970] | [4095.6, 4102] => 1.67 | 0.12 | 1.54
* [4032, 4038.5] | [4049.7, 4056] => 1.71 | 0.09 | 1.63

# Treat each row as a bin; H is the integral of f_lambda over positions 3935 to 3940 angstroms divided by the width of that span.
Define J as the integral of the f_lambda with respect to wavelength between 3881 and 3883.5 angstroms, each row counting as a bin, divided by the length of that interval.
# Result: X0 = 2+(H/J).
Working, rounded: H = 1.54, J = 1.75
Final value 2.88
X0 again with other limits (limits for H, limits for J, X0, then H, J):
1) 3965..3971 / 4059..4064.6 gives 2.98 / 1.57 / 1.60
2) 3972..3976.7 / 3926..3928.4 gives 2.87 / 1.44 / 1.65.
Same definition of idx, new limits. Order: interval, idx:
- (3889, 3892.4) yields -0.46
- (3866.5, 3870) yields -0.77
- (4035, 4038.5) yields -0.44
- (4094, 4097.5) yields -0.40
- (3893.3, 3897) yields -0.57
